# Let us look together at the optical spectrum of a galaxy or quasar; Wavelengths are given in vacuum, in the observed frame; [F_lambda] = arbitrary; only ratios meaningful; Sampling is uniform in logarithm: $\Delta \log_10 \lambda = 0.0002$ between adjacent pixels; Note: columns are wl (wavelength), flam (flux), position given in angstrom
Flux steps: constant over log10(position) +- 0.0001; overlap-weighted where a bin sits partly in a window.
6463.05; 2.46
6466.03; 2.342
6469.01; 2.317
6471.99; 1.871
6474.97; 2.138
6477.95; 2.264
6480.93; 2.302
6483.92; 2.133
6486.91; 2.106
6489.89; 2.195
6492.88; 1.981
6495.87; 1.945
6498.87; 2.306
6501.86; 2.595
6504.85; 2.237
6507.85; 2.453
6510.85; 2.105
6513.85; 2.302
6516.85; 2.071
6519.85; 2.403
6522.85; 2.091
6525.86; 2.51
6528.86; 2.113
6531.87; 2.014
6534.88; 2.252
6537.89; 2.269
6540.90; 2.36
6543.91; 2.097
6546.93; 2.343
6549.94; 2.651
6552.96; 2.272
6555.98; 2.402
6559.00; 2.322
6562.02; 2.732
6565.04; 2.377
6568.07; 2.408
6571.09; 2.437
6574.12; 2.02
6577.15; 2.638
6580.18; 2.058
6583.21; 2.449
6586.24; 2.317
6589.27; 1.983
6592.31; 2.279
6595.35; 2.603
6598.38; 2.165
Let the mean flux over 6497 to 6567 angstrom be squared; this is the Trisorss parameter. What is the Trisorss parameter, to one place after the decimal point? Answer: 5.4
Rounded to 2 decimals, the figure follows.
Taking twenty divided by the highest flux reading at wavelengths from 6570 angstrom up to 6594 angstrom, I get 7.58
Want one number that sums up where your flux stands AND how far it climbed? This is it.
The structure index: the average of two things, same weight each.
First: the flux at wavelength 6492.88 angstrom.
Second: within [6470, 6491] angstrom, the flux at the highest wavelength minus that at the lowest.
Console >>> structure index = 1.15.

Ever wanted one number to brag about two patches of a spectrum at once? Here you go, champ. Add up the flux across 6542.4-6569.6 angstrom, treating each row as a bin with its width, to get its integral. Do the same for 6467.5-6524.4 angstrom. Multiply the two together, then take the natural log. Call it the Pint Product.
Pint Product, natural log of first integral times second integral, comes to 9.01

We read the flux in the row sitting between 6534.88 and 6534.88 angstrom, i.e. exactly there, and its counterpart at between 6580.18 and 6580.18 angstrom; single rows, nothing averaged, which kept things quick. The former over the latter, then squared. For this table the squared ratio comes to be 1.2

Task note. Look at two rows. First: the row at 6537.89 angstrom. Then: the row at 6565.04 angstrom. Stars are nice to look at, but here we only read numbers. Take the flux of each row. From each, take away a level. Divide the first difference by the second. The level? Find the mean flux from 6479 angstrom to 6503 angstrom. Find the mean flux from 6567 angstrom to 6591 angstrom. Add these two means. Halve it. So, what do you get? 0.2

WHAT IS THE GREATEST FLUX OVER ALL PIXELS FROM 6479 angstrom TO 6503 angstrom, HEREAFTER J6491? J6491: 2.595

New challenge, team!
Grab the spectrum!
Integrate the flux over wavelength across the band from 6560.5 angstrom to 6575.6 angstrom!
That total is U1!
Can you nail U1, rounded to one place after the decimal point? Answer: 36.2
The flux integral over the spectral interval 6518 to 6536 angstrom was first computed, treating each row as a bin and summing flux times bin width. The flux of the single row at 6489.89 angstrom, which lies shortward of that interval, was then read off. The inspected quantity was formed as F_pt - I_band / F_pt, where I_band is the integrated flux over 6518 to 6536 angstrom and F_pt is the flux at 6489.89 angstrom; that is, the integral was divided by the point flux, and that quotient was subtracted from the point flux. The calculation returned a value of -16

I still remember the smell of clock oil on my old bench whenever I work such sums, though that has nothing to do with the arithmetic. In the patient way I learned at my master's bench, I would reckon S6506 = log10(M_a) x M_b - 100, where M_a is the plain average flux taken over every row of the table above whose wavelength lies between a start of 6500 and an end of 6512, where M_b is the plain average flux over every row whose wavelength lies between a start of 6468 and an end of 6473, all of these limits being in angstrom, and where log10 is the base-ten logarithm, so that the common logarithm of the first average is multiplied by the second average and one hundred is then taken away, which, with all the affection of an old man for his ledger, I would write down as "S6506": -99.2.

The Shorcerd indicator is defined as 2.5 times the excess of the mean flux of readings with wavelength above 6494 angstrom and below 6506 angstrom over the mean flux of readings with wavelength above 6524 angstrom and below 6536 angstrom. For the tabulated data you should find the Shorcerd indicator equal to 0.12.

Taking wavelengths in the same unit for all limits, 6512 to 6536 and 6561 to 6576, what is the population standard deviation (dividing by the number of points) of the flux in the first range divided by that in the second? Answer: 0.73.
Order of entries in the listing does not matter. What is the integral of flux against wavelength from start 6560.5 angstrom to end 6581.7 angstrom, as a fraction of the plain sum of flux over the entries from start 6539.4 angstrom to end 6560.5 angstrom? 3.07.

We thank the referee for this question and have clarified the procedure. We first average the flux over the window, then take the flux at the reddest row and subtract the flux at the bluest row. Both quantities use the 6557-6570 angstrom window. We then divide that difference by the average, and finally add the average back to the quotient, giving 2.49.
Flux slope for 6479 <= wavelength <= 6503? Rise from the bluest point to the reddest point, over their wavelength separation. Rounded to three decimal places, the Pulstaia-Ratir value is 0.014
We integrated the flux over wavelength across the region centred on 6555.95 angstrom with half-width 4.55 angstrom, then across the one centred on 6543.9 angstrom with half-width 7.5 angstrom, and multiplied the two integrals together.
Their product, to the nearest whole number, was 746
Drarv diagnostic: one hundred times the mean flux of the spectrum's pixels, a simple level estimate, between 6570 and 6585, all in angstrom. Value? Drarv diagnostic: 232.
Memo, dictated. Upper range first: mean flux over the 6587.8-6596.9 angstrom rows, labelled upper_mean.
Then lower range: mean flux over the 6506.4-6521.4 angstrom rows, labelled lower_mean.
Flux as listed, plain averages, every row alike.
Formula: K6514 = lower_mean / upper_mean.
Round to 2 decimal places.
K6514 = 0.99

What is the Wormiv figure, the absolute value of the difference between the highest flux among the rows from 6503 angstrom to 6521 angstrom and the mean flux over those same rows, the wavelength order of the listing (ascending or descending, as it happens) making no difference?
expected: 0.19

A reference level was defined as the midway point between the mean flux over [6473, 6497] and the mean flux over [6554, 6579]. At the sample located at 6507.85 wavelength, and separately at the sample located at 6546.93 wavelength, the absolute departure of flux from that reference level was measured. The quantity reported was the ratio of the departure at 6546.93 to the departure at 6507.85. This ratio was 0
